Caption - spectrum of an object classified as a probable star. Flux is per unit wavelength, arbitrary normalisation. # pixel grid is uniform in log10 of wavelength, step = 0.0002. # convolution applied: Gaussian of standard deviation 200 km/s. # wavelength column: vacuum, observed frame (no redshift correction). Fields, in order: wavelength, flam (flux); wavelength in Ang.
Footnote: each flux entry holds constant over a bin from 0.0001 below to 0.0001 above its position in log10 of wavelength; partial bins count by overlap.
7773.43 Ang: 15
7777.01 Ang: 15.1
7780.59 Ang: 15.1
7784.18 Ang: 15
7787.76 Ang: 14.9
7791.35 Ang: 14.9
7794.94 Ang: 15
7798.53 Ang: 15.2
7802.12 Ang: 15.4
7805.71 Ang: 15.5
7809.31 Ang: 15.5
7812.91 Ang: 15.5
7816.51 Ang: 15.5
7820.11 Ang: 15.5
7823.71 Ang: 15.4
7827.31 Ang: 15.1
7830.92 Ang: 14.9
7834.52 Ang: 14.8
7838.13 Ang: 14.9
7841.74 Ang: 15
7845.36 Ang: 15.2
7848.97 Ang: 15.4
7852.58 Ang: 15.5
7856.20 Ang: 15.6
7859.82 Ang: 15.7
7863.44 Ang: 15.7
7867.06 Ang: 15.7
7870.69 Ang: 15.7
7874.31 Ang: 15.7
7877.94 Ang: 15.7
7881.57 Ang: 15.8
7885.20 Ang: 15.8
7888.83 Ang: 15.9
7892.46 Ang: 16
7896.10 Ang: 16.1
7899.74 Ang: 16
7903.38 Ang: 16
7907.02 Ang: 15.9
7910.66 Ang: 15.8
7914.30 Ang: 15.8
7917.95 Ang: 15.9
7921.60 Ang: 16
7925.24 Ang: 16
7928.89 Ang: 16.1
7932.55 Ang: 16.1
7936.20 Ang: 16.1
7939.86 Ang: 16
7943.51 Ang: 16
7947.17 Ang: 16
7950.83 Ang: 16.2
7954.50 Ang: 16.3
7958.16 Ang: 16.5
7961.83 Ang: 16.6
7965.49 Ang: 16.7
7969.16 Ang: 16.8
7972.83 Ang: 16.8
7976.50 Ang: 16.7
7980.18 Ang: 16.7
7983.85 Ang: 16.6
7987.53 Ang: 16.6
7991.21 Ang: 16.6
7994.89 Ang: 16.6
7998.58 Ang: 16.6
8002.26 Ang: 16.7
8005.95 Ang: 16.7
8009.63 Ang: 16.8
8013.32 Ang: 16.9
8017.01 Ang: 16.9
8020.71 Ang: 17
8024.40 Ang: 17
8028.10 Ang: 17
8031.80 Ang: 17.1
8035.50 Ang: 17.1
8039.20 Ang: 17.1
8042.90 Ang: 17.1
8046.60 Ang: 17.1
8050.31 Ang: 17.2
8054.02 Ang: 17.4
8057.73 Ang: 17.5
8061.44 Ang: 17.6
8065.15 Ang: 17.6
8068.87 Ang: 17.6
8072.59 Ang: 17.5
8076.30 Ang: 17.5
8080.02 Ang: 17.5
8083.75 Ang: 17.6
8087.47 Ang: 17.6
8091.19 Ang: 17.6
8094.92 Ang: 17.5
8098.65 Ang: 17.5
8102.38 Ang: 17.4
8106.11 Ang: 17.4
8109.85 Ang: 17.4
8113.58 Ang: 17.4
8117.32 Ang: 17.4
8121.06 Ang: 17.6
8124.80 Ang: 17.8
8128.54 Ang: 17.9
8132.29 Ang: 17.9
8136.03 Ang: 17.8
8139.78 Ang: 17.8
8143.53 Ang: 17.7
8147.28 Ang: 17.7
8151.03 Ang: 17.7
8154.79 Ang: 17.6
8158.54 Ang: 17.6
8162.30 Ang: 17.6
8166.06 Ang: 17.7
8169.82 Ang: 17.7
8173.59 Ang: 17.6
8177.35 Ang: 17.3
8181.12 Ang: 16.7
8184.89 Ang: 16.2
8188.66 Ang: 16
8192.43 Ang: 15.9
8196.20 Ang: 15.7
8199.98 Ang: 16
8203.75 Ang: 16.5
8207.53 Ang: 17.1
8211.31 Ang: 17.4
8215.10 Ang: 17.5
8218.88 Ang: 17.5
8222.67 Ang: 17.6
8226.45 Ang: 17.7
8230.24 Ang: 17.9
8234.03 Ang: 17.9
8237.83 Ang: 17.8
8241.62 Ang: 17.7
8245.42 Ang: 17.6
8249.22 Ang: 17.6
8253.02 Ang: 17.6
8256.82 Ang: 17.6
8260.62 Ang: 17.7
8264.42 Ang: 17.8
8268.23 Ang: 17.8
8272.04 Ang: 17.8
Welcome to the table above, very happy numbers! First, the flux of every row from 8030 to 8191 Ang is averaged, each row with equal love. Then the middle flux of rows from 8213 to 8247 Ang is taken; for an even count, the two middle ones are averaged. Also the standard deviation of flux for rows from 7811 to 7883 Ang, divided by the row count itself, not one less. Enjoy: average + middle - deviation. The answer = 34.8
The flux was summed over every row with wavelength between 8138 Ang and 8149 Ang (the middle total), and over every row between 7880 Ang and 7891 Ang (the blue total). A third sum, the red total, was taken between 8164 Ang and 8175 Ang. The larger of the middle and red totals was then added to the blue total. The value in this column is 101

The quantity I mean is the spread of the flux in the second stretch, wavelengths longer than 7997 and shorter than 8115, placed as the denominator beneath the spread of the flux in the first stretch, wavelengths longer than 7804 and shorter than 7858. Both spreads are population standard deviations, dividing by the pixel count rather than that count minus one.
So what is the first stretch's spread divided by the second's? 0.9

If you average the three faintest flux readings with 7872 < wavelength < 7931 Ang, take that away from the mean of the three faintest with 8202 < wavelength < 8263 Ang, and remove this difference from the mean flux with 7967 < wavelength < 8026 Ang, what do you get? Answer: 15.5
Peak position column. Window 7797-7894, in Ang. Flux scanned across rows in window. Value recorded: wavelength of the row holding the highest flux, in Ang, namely 7892.46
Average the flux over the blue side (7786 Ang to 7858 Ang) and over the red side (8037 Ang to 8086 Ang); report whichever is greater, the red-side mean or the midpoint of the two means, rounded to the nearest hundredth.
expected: 17.41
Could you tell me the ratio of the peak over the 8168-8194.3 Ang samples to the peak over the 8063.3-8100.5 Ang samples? 1.01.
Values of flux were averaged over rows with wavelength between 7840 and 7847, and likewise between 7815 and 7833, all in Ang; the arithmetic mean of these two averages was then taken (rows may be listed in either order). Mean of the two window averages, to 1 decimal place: 15.2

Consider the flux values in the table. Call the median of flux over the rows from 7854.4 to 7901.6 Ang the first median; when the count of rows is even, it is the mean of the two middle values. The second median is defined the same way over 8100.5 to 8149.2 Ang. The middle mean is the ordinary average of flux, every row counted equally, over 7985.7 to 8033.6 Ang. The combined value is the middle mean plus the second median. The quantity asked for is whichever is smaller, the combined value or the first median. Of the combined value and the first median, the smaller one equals 15.7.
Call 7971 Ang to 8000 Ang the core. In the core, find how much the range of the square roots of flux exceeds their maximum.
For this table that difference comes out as -4.07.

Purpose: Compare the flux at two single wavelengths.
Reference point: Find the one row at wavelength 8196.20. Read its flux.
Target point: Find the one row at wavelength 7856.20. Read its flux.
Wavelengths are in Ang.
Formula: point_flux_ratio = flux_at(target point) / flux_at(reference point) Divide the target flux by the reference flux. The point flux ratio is 0.99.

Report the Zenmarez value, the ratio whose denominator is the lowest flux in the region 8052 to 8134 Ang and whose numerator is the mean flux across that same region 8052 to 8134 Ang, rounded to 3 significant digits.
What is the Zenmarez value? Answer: 1.01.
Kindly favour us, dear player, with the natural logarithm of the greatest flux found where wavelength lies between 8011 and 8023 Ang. 2.83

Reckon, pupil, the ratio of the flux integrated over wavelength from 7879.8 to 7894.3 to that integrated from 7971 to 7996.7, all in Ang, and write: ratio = 0.54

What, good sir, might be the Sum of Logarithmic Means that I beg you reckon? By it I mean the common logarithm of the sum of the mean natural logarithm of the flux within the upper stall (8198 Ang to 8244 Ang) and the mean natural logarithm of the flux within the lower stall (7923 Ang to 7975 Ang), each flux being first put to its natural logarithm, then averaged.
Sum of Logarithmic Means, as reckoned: 0.752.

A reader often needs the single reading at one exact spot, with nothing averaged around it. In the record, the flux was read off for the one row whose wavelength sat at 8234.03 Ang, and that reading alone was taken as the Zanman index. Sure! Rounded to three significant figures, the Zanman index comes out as 17.9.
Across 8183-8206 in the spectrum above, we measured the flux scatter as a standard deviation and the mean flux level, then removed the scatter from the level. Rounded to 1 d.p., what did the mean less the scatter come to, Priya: 15.8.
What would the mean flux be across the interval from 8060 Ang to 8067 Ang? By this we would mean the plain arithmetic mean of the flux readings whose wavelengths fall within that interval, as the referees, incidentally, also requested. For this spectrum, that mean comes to 17.6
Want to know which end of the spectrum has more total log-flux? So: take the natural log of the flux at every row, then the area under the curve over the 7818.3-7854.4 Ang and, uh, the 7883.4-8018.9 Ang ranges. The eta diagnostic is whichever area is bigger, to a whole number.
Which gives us 378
